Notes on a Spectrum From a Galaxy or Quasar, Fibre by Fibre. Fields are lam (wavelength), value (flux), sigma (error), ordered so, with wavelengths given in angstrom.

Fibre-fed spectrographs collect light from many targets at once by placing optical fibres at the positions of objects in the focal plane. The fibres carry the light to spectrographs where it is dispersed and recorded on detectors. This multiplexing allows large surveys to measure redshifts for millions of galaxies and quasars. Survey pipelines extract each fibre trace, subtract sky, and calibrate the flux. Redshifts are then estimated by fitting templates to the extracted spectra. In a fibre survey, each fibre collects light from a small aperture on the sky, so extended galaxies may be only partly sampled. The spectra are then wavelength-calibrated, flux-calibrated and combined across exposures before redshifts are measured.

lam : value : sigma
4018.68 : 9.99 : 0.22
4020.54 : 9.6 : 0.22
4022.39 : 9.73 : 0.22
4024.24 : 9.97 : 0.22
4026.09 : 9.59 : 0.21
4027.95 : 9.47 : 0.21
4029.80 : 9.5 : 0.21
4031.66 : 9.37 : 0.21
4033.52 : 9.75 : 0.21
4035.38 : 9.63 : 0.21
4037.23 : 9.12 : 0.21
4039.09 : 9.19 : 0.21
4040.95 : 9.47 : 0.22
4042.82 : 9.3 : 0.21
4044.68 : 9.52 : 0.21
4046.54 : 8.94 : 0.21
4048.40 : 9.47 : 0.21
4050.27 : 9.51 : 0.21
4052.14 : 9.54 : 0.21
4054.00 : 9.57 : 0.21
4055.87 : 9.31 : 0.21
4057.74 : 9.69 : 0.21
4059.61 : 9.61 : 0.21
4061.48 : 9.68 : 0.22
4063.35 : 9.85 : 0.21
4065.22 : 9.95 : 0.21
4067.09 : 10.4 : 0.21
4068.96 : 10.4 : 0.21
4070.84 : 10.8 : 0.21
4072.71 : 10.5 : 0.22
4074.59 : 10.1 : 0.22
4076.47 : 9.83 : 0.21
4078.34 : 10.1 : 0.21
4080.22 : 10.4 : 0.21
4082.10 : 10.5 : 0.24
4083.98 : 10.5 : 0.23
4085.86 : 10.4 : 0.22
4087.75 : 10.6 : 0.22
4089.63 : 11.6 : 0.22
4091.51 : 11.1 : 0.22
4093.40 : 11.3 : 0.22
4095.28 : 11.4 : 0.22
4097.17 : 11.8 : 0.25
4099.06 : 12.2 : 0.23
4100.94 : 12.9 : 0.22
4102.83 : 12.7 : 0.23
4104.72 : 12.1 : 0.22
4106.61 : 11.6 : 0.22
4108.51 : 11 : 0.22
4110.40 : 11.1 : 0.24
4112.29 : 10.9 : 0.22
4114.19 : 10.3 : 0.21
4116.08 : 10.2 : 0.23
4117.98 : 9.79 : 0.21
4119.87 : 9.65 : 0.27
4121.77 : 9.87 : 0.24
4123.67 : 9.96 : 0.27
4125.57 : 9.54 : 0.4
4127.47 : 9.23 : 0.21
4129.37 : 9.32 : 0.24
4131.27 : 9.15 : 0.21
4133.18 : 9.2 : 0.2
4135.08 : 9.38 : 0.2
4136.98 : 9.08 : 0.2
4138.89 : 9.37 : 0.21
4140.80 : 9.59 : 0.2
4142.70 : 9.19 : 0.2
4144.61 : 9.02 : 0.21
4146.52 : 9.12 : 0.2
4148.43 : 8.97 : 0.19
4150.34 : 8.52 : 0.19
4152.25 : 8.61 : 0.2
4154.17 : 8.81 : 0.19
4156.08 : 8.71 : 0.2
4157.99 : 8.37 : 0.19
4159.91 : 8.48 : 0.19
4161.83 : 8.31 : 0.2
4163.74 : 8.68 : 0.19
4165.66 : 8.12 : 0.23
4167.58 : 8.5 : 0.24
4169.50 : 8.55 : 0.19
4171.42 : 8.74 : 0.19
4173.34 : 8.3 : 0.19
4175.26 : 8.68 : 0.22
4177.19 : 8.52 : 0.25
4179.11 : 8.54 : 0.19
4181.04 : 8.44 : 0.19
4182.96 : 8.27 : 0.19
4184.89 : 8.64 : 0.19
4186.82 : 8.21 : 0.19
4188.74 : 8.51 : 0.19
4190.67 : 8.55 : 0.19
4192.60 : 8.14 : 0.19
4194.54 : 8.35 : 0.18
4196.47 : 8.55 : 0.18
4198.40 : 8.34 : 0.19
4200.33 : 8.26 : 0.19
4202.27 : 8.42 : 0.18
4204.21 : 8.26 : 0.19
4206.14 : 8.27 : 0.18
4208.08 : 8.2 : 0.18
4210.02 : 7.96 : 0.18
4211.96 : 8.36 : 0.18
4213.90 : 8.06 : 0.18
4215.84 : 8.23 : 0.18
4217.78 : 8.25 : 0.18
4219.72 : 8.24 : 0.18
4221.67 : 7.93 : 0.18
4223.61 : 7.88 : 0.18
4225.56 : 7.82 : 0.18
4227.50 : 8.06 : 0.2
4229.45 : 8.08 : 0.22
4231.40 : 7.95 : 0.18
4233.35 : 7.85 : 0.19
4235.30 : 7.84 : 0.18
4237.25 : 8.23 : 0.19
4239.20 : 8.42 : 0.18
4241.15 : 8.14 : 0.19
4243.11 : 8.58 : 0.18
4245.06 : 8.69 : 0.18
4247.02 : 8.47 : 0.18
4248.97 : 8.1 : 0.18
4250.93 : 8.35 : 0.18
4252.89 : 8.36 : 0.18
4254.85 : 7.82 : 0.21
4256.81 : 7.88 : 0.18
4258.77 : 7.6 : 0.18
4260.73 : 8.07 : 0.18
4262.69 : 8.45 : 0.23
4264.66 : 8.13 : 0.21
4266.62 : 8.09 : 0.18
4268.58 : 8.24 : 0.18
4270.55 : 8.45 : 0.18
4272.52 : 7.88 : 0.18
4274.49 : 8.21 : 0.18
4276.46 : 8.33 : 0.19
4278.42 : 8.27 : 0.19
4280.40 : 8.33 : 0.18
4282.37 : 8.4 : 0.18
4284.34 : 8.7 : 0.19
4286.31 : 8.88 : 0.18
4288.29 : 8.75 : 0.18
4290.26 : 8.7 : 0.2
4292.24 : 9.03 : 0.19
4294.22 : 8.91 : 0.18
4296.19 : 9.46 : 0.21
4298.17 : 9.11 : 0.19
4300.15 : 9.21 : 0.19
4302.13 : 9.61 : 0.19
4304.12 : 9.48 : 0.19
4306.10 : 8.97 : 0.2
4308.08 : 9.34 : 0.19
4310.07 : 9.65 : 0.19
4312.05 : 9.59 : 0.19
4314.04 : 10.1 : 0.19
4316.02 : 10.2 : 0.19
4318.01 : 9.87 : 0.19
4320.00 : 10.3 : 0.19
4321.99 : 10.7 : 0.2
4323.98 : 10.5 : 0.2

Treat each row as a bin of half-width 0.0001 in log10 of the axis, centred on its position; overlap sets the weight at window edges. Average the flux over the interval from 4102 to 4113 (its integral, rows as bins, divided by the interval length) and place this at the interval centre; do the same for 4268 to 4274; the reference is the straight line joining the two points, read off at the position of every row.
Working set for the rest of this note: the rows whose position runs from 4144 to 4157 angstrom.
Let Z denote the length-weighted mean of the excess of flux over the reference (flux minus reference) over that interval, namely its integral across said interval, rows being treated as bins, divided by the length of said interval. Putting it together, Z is -1.9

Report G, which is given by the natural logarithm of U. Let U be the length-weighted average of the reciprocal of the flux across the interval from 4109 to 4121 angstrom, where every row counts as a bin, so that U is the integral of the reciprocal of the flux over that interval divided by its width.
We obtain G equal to -2.33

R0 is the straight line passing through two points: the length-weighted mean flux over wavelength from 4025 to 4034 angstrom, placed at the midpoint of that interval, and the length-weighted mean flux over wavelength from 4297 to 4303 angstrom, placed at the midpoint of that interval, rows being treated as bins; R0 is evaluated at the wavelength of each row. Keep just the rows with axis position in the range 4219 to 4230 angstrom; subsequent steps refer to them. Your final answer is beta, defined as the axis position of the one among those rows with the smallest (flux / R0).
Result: 4225.56 angstrom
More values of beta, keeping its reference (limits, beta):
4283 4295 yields 4284.34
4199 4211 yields 4210.02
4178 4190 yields 4186.82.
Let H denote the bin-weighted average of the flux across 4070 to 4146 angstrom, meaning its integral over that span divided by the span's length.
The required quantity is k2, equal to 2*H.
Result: 20.8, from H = 10.4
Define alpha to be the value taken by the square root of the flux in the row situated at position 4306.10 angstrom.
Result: 2.99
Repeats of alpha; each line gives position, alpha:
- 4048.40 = 3.08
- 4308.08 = 3.06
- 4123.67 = 3.16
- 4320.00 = 3.21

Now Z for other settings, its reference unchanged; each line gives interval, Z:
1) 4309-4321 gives 2.7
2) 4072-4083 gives -2.0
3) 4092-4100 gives -0.2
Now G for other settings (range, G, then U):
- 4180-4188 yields -2.13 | 0.119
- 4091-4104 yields -2.48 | 0.084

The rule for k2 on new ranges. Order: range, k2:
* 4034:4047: 18.7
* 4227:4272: 16.3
